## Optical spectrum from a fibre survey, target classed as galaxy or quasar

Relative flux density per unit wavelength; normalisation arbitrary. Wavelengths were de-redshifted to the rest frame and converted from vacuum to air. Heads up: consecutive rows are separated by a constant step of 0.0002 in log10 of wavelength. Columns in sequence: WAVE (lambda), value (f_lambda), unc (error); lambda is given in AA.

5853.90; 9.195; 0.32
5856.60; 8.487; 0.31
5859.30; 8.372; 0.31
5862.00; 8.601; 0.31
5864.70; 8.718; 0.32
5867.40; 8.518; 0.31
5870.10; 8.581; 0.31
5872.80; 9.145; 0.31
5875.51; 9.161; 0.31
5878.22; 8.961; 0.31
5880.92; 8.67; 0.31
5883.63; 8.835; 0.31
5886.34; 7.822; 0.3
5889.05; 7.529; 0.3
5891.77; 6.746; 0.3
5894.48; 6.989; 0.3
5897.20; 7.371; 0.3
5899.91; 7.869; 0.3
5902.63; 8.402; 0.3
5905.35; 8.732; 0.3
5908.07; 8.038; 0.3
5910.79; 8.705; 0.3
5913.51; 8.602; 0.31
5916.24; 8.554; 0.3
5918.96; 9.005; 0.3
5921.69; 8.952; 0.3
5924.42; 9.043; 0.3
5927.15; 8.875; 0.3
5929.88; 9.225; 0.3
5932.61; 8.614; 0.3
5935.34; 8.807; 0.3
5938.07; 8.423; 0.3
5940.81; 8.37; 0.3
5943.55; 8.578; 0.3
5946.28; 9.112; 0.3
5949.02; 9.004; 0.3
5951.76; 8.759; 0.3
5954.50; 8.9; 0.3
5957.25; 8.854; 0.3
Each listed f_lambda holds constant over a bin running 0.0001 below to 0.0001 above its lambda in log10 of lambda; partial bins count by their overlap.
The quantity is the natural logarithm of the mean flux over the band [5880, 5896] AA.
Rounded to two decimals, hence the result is 2.05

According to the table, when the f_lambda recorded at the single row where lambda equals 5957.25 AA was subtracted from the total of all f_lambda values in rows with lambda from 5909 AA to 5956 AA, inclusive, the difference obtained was 141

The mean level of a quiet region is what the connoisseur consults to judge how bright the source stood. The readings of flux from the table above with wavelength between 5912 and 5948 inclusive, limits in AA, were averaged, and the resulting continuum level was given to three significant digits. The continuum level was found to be 8.78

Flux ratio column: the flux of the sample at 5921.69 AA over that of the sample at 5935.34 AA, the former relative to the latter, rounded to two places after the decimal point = 1.02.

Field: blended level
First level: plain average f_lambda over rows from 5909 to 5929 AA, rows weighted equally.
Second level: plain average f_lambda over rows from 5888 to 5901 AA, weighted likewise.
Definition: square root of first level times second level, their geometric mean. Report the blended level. 8.0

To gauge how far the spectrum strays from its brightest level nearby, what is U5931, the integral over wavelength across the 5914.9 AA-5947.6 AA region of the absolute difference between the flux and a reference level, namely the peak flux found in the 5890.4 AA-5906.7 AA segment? 8.2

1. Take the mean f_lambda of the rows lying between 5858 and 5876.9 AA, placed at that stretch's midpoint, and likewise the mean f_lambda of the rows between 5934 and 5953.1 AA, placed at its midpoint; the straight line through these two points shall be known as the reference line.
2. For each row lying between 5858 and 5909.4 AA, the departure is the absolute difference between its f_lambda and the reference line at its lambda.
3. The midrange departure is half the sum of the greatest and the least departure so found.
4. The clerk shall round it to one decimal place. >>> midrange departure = 1.0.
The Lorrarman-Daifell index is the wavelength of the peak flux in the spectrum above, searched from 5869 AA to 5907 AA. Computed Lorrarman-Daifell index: 5875.51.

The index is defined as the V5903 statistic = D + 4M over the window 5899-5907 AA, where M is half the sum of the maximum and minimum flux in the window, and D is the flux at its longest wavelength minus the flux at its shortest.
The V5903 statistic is 34.1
